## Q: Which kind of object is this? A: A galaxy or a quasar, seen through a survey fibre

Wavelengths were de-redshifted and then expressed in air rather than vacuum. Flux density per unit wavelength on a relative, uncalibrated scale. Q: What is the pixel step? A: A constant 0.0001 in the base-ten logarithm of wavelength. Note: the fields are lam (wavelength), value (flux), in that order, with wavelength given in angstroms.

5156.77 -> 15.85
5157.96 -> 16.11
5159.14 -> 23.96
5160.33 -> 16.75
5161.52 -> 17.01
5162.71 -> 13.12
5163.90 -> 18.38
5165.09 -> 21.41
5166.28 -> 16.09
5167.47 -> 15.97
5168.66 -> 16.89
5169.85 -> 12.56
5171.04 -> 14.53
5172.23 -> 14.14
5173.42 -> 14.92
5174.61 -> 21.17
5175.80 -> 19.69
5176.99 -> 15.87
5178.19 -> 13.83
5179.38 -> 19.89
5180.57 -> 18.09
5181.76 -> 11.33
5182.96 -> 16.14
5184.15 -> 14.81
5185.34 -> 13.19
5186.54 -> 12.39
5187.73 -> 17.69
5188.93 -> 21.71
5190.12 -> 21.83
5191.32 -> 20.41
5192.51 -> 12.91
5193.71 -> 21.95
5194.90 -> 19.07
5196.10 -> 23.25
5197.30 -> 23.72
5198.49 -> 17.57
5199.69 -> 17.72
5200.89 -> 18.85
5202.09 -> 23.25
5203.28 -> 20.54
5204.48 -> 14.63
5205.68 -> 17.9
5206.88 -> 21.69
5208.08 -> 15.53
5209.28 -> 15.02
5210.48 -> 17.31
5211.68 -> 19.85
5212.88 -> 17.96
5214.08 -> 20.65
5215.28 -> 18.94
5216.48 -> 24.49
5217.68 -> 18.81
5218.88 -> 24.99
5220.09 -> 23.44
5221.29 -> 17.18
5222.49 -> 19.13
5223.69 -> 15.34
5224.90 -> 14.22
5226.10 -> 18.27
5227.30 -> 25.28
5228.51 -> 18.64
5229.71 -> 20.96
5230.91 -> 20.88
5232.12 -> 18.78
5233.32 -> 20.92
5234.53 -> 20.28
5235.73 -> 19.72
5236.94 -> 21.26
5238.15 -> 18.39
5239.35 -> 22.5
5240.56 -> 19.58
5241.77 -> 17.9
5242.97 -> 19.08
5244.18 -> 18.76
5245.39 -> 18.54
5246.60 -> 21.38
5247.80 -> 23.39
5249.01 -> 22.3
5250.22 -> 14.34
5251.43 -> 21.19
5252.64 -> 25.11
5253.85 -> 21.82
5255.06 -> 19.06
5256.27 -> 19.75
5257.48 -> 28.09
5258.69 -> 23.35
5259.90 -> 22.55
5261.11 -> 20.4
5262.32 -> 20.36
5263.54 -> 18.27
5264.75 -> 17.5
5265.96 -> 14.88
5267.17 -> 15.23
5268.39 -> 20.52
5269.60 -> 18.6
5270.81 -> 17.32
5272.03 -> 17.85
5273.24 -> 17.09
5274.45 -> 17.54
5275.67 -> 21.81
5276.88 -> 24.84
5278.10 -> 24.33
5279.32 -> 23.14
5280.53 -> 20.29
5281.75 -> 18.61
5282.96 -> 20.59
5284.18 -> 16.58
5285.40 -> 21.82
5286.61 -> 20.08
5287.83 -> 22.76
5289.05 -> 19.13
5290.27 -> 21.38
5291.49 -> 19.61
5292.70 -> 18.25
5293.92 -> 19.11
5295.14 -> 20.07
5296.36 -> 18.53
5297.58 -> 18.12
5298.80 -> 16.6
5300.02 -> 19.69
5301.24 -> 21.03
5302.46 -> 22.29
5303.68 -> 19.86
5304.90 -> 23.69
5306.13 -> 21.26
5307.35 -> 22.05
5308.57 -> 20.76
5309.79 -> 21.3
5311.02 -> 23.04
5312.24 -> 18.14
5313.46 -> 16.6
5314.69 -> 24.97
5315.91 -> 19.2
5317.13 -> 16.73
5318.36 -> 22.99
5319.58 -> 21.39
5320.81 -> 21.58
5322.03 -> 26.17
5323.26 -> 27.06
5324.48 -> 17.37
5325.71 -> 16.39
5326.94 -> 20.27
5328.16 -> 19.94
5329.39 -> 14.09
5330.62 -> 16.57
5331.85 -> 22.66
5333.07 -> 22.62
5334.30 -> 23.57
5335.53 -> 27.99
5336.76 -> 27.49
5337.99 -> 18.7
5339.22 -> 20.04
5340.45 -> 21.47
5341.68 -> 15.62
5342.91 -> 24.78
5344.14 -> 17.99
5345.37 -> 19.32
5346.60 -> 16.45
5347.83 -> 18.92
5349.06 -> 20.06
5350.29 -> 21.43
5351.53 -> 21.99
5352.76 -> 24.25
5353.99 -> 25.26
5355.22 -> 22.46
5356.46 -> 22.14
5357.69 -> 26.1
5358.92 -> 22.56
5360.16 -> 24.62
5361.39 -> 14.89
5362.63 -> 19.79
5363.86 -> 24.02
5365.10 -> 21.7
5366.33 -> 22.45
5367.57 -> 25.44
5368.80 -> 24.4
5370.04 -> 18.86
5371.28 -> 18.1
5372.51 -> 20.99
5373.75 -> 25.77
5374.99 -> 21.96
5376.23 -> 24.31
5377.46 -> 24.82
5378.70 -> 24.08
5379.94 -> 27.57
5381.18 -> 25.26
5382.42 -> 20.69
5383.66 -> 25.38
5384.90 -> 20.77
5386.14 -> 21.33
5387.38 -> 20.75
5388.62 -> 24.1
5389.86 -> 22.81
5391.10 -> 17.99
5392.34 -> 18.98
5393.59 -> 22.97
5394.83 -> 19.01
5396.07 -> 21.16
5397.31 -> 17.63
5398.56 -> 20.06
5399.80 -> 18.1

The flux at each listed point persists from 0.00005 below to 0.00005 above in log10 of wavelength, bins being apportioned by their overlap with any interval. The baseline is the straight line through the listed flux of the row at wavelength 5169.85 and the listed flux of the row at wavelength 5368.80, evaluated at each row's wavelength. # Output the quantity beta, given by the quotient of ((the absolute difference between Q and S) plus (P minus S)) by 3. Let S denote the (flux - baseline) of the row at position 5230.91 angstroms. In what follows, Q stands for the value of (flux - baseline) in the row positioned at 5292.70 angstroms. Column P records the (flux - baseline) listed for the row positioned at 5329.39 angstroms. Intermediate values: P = -8.0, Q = -2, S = 5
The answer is -2.1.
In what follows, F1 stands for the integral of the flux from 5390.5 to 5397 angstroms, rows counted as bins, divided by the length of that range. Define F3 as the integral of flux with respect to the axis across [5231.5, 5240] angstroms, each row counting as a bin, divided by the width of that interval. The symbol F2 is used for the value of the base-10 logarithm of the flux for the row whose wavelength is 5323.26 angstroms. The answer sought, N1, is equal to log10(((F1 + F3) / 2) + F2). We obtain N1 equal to 1.33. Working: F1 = 19.9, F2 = 1.43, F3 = 20.2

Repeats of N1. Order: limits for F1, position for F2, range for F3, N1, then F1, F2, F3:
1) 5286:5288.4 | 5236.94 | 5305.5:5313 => 1.35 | 21.4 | 1.33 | 21.0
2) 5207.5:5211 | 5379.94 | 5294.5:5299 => 1.27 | 15.9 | 1.44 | 18.5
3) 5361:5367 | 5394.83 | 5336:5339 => 1.36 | 20.8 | 1.28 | 22.9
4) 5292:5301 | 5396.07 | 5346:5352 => 1.31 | 18.7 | 1.33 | 19.7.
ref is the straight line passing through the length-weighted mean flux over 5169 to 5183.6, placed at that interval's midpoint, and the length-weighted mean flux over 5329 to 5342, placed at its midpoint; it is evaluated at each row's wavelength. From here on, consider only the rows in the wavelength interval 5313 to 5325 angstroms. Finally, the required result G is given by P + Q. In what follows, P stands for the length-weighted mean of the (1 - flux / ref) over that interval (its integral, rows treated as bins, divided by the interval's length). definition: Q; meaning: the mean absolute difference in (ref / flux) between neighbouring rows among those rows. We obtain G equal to 0.17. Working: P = -0.039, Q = 0.21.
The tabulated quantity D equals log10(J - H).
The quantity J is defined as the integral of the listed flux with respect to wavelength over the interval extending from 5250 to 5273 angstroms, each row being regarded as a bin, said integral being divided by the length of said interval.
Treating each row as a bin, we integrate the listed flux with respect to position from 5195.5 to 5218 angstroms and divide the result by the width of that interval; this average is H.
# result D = -0.3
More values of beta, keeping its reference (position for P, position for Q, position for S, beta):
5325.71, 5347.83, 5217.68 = -0.4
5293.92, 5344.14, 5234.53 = 1.4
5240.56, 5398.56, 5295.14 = 3.0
